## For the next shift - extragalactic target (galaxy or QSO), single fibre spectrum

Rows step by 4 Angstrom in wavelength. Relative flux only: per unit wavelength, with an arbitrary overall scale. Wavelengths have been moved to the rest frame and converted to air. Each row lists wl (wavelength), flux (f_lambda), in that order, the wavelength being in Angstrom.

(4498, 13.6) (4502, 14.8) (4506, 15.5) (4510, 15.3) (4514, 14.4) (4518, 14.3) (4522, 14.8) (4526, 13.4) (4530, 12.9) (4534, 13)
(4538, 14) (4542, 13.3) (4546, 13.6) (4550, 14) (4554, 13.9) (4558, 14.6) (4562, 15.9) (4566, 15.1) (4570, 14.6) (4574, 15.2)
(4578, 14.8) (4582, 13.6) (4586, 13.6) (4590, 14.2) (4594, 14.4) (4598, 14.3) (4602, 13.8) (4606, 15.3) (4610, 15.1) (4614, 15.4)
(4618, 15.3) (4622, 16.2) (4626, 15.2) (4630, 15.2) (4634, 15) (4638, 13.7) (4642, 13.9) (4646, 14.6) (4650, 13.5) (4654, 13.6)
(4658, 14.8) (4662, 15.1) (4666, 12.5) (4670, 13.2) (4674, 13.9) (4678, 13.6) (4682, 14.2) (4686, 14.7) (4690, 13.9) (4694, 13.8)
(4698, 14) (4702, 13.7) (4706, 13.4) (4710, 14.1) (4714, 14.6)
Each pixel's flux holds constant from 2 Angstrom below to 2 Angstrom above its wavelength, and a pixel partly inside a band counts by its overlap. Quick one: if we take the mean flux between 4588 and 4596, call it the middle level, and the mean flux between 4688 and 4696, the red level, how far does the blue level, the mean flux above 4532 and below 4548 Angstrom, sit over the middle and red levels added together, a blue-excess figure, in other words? -14.7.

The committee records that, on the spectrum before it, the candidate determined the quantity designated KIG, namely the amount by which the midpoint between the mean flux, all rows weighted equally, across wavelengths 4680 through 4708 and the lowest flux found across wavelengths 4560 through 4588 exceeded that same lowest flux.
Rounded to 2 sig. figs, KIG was 0.18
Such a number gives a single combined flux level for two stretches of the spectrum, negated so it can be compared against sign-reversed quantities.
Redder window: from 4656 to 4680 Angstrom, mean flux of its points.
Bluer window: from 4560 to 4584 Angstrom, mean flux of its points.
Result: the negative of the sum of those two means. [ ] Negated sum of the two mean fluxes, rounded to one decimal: -28.7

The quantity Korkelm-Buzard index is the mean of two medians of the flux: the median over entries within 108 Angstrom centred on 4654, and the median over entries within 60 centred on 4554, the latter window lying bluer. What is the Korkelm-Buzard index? 14.0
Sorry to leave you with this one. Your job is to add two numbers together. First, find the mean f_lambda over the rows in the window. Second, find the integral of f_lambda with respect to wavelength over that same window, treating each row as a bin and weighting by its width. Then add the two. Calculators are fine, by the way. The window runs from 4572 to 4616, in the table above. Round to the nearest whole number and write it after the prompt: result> 653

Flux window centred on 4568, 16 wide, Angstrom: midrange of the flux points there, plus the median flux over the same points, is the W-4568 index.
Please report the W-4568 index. 30.4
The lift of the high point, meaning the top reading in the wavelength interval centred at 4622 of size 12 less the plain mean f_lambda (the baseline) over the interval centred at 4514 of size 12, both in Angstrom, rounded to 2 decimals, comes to 1.53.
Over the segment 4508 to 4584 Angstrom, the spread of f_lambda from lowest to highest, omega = 3.0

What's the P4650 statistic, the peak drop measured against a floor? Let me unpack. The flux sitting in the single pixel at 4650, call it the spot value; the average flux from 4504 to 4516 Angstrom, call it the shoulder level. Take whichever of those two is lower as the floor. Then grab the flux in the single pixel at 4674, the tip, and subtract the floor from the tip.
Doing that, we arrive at 0.40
